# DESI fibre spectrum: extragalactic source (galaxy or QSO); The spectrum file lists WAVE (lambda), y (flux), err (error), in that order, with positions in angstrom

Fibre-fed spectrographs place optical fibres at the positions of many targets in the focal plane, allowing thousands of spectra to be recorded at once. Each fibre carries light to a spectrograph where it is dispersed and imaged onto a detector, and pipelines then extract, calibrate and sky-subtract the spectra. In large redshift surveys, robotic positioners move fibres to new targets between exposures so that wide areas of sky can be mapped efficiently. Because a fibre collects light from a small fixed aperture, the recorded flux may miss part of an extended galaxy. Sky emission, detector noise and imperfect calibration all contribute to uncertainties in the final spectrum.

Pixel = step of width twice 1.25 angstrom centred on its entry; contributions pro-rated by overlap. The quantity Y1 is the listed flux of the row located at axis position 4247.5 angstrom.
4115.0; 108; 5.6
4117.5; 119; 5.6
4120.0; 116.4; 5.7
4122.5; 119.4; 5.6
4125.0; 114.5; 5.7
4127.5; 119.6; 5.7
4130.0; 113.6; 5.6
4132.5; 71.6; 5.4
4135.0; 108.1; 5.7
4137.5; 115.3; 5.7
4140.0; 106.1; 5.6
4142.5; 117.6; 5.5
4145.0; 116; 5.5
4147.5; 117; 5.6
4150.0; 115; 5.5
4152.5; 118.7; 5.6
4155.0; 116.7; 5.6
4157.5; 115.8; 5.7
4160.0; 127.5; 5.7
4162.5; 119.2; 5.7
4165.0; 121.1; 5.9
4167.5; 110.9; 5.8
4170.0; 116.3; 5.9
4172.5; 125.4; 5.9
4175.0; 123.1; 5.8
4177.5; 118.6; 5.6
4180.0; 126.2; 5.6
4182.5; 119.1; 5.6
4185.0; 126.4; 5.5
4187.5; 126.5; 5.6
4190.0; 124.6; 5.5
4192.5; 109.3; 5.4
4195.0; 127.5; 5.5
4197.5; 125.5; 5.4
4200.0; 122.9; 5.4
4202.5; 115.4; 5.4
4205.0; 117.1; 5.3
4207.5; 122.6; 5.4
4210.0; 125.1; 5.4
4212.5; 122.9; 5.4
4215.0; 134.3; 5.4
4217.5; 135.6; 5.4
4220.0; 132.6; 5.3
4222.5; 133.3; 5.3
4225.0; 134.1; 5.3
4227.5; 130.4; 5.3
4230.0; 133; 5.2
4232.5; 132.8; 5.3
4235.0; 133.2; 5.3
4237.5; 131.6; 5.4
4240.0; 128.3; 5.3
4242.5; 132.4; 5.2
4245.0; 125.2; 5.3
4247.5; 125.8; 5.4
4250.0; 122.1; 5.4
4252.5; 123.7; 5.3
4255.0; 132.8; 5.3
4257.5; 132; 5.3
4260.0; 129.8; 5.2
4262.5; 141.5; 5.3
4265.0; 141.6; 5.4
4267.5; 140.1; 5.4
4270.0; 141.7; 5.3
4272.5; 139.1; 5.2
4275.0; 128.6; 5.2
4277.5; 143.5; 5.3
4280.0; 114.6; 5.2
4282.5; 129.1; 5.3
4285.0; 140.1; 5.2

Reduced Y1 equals 125.8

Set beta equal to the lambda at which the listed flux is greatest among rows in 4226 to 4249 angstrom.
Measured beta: 4235.0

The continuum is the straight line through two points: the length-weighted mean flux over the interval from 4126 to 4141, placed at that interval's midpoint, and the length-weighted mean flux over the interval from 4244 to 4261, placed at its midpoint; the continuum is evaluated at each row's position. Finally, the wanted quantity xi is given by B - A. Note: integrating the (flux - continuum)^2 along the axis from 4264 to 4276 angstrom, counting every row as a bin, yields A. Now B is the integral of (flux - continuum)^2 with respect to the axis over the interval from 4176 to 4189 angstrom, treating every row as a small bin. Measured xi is 43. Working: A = 1074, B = 1118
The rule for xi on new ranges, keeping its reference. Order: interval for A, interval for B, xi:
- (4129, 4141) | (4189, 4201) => -2470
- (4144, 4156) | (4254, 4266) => 43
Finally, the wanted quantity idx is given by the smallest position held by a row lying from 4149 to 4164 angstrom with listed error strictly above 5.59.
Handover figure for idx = 4152.5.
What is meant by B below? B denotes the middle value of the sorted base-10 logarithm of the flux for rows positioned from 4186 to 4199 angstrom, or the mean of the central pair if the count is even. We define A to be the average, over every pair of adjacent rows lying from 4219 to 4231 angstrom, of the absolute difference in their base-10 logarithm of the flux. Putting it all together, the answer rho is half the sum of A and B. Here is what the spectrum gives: 1.05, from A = 0.006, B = 2.10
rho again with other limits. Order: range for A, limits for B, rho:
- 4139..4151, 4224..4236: 1.07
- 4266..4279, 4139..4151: 1.04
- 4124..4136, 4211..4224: 1.11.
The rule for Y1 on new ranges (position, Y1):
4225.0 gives 134.1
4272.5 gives 139.1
